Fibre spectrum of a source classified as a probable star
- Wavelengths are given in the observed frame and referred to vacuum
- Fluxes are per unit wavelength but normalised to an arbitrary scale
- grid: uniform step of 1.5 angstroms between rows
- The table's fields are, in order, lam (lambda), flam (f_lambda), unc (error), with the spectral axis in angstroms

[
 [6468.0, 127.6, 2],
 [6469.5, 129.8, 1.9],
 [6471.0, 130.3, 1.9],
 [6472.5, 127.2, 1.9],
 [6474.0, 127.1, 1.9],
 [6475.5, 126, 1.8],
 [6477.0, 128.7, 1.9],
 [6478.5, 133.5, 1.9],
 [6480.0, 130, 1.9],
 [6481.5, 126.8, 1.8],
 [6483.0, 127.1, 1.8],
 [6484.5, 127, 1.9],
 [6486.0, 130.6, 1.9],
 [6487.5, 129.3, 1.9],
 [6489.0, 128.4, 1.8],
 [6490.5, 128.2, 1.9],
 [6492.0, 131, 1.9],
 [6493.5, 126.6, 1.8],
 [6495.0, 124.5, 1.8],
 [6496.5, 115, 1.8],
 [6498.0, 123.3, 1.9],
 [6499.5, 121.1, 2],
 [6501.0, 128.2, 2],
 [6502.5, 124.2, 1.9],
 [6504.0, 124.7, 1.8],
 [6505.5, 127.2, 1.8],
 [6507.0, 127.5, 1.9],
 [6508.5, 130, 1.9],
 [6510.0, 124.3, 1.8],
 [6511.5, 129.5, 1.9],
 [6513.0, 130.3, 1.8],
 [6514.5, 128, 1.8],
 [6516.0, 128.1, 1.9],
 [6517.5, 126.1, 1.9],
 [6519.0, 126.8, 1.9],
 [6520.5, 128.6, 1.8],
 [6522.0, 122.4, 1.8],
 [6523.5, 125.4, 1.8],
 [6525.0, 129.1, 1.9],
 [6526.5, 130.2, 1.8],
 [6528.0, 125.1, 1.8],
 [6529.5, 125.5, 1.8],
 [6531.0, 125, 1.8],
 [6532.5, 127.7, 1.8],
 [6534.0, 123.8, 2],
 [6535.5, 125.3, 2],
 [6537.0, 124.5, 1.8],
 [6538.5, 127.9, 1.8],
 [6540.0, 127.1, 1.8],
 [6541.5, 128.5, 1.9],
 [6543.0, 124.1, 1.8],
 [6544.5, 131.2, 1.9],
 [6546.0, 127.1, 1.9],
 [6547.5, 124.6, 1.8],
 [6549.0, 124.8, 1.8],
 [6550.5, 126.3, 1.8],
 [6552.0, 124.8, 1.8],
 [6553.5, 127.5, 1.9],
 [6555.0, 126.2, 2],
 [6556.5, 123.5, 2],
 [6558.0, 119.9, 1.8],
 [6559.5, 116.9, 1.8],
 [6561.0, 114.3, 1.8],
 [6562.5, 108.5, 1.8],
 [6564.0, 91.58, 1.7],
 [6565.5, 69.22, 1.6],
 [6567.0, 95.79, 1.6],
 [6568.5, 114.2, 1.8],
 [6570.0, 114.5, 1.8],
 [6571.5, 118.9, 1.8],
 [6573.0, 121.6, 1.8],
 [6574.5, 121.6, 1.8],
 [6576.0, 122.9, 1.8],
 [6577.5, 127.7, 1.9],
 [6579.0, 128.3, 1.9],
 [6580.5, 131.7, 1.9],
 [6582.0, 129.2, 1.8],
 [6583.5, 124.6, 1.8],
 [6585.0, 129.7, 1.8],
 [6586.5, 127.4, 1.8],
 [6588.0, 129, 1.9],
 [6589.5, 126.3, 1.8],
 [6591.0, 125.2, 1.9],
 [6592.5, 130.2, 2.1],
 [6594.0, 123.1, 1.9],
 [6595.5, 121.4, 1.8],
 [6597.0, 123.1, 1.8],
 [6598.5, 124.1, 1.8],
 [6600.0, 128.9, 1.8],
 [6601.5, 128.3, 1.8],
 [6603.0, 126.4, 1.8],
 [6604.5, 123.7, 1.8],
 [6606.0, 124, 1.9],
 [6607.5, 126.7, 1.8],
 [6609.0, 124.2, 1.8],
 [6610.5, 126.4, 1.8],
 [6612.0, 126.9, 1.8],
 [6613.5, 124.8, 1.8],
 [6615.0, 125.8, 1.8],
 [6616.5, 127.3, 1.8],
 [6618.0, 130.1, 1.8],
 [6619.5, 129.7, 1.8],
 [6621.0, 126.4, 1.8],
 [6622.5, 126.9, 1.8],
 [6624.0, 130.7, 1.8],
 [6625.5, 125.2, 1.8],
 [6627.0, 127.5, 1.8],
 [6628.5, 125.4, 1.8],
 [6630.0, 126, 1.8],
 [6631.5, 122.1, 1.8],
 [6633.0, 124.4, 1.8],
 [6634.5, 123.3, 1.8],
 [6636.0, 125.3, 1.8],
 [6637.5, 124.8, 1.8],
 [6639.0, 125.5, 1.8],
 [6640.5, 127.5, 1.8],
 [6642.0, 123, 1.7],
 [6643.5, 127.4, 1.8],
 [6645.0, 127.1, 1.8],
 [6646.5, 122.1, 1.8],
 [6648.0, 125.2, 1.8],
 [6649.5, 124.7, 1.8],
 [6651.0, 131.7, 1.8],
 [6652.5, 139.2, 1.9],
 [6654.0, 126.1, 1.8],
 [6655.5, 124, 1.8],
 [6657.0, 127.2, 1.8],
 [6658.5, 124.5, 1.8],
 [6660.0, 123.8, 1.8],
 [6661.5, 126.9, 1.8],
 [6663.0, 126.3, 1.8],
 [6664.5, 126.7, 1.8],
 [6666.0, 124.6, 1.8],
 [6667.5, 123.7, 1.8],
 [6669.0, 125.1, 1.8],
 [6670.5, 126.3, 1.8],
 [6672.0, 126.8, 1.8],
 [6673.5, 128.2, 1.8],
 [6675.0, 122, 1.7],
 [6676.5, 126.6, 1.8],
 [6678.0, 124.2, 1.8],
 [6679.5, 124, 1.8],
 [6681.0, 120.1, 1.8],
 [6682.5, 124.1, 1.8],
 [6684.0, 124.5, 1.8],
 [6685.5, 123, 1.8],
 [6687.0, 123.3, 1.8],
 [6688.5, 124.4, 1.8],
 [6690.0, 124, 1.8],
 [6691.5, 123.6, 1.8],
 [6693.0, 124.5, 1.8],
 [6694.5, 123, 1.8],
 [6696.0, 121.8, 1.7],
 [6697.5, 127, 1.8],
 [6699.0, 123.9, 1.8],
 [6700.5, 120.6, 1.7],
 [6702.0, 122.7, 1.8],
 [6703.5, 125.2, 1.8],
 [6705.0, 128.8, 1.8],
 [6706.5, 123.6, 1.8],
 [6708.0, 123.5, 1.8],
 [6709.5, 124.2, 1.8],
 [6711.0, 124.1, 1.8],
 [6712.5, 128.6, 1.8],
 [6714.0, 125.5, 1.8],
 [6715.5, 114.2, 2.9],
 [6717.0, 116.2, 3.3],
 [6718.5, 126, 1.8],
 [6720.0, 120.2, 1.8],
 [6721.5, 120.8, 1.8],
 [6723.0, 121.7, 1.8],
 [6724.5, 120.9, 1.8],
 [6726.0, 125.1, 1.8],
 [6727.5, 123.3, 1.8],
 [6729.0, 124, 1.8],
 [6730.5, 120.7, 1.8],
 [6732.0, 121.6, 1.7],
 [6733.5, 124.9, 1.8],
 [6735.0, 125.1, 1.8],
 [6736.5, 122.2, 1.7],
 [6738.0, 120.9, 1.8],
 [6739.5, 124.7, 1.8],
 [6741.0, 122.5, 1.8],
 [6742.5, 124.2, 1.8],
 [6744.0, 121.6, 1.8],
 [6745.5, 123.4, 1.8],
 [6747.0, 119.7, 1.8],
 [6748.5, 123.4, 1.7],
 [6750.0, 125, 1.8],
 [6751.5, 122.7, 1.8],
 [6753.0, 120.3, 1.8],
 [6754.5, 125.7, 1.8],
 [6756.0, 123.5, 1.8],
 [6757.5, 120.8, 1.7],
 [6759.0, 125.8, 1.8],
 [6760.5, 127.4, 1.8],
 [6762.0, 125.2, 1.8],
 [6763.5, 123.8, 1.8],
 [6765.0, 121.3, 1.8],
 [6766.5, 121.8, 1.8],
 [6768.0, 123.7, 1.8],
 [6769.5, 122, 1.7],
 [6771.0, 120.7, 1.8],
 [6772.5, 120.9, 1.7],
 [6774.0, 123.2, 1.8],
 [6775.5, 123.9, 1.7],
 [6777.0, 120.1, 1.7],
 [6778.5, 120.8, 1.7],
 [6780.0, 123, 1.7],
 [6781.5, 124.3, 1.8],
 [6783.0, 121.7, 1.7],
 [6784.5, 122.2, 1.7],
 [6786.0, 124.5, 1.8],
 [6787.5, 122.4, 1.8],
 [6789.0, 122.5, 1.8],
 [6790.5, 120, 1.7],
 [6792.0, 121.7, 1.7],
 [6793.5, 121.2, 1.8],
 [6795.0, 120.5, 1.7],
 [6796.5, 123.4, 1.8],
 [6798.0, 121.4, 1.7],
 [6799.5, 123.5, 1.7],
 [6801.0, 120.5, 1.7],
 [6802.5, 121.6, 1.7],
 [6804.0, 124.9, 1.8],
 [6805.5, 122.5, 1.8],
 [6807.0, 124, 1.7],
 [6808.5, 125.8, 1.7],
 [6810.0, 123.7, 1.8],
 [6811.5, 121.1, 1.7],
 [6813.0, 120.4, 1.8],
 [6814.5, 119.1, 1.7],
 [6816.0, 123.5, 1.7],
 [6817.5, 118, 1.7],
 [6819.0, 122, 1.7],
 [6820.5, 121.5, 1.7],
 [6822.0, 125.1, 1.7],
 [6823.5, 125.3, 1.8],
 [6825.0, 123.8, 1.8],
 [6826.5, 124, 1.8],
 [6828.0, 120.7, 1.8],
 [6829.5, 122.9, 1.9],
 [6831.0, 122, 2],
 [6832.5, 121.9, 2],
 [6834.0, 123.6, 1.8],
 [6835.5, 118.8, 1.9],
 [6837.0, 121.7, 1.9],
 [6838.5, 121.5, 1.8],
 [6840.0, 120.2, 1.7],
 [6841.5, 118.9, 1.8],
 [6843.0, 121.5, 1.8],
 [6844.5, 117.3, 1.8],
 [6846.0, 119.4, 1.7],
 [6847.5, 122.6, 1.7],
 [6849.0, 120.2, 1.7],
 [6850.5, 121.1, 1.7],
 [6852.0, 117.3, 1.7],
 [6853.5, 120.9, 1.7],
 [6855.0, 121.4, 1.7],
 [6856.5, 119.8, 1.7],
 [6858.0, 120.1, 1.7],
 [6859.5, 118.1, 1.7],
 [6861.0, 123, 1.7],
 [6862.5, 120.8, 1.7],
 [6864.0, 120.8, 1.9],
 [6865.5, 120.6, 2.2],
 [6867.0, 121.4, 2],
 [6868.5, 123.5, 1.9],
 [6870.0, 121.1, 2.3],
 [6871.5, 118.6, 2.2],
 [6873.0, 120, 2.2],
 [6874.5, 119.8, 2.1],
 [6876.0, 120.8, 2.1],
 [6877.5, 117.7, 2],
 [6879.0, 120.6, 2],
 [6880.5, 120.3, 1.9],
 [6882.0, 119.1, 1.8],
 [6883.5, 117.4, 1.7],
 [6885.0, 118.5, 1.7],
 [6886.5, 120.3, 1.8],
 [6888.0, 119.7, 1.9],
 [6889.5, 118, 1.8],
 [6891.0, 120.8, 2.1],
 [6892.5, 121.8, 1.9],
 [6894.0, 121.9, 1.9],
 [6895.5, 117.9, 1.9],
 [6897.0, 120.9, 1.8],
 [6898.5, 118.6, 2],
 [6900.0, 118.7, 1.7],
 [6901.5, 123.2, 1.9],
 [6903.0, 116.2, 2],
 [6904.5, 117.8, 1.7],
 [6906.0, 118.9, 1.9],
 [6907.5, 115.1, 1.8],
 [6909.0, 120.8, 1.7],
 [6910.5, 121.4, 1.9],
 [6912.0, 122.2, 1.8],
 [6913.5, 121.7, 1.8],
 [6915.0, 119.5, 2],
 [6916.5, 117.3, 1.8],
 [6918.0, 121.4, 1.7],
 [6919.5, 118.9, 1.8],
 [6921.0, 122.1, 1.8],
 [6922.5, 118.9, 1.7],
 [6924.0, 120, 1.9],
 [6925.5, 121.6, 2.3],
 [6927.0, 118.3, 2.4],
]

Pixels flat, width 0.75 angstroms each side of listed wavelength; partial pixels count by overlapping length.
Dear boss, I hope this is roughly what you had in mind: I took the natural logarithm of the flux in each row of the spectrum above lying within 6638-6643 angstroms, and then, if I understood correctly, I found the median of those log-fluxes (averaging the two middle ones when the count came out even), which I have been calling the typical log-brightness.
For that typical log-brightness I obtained 4.83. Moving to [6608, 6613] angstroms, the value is 4.84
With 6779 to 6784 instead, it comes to 4.81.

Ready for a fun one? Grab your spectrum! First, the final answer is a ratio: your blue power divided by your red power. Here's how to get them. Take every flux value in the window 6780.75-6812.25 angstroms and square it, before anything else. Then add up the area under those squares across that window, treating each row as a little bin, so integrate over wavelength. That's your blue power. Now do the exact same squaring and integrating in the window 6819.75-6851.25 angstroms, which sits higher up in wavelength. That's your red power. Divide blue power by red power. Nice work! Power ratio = 1.02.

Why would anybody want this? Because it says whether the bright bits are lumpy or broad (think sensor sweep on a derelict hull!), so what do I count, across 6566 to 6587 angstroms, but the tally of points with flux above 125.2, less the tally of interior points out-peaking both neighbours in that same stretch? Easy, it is 4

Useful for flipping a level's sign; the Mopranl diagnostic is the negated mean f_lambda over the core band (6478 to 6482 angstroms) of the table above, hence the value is -130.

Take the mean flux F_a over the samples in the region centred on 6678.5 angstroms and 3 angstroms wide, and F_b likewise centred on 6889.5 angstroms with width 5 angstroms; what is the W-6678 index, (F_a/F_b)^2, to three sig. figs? 1.08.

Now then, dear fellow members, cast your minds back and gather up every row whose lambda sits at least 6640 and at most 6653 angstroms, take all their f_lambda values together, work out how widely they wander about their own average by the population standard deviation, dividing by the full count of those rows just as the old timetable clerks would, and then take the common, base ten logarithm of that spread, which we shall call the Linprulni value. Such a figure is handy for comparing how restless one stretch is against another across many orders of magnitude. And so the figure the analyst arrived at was 0.69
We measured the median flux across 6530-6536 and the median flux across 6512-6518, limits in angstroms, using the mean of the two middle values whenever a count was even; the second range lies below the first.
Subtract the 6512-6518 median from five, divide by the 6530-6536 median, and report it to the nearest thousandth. -0.983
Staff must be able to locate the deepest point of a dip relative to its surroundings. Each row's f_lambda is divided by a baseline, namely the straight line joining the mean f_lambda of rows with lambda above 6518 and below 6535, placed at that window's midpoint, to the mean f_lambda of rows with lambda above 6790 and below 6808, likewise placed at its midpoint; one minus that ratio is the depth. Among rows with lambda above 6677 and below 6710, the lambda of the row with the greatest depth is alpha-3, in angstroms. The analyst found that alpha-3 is 6681.0 angstroms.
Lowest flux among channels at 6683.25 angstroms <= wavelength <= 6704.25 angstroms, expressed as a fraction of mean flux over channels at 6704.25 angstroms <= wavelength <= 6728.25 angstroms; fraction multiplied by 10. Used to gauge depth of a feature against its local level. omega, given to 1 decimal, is 9.8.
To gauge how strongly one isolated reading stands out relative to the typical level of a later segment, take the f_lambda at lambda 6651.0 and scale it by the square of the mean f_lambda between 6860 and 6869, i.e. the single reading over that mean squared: 0.0089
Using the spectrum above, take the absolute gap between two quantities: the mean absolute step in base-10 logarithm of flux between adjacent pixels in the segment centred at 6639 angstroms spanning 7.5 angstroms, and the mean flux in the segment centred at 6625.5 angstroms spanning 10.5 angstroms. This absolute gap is 127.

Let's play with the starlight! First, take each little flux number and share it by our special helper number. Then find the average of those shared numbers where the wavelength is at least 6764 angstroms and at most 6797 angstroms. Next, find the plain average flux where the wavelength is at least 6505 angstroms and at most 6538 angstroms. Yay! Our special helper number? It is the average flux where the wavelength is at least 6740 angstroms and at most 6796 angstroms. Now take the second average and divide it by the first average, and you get 127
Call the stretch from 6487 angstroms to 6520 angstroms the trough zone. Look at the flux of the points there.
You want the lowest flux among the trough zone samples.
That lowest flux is 115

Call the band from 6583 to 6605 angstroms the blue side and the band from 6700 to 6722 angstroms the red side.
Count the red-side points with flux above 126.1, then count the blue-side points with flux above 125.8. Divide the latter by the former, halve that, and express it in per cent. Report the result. 200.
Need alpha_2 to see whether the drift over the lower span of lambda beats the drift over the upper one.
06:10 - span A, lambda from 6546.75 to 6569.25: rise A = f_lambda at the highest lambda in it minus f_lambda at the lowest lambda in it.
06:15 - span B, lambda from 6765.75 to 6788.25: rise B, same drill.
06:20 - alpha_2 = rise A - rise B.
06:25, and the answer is -11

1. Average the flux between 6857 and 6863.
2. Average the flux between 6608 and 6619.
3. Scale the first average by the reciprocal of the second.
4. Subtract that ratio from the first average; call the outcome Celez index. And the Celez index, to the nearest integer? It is 120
